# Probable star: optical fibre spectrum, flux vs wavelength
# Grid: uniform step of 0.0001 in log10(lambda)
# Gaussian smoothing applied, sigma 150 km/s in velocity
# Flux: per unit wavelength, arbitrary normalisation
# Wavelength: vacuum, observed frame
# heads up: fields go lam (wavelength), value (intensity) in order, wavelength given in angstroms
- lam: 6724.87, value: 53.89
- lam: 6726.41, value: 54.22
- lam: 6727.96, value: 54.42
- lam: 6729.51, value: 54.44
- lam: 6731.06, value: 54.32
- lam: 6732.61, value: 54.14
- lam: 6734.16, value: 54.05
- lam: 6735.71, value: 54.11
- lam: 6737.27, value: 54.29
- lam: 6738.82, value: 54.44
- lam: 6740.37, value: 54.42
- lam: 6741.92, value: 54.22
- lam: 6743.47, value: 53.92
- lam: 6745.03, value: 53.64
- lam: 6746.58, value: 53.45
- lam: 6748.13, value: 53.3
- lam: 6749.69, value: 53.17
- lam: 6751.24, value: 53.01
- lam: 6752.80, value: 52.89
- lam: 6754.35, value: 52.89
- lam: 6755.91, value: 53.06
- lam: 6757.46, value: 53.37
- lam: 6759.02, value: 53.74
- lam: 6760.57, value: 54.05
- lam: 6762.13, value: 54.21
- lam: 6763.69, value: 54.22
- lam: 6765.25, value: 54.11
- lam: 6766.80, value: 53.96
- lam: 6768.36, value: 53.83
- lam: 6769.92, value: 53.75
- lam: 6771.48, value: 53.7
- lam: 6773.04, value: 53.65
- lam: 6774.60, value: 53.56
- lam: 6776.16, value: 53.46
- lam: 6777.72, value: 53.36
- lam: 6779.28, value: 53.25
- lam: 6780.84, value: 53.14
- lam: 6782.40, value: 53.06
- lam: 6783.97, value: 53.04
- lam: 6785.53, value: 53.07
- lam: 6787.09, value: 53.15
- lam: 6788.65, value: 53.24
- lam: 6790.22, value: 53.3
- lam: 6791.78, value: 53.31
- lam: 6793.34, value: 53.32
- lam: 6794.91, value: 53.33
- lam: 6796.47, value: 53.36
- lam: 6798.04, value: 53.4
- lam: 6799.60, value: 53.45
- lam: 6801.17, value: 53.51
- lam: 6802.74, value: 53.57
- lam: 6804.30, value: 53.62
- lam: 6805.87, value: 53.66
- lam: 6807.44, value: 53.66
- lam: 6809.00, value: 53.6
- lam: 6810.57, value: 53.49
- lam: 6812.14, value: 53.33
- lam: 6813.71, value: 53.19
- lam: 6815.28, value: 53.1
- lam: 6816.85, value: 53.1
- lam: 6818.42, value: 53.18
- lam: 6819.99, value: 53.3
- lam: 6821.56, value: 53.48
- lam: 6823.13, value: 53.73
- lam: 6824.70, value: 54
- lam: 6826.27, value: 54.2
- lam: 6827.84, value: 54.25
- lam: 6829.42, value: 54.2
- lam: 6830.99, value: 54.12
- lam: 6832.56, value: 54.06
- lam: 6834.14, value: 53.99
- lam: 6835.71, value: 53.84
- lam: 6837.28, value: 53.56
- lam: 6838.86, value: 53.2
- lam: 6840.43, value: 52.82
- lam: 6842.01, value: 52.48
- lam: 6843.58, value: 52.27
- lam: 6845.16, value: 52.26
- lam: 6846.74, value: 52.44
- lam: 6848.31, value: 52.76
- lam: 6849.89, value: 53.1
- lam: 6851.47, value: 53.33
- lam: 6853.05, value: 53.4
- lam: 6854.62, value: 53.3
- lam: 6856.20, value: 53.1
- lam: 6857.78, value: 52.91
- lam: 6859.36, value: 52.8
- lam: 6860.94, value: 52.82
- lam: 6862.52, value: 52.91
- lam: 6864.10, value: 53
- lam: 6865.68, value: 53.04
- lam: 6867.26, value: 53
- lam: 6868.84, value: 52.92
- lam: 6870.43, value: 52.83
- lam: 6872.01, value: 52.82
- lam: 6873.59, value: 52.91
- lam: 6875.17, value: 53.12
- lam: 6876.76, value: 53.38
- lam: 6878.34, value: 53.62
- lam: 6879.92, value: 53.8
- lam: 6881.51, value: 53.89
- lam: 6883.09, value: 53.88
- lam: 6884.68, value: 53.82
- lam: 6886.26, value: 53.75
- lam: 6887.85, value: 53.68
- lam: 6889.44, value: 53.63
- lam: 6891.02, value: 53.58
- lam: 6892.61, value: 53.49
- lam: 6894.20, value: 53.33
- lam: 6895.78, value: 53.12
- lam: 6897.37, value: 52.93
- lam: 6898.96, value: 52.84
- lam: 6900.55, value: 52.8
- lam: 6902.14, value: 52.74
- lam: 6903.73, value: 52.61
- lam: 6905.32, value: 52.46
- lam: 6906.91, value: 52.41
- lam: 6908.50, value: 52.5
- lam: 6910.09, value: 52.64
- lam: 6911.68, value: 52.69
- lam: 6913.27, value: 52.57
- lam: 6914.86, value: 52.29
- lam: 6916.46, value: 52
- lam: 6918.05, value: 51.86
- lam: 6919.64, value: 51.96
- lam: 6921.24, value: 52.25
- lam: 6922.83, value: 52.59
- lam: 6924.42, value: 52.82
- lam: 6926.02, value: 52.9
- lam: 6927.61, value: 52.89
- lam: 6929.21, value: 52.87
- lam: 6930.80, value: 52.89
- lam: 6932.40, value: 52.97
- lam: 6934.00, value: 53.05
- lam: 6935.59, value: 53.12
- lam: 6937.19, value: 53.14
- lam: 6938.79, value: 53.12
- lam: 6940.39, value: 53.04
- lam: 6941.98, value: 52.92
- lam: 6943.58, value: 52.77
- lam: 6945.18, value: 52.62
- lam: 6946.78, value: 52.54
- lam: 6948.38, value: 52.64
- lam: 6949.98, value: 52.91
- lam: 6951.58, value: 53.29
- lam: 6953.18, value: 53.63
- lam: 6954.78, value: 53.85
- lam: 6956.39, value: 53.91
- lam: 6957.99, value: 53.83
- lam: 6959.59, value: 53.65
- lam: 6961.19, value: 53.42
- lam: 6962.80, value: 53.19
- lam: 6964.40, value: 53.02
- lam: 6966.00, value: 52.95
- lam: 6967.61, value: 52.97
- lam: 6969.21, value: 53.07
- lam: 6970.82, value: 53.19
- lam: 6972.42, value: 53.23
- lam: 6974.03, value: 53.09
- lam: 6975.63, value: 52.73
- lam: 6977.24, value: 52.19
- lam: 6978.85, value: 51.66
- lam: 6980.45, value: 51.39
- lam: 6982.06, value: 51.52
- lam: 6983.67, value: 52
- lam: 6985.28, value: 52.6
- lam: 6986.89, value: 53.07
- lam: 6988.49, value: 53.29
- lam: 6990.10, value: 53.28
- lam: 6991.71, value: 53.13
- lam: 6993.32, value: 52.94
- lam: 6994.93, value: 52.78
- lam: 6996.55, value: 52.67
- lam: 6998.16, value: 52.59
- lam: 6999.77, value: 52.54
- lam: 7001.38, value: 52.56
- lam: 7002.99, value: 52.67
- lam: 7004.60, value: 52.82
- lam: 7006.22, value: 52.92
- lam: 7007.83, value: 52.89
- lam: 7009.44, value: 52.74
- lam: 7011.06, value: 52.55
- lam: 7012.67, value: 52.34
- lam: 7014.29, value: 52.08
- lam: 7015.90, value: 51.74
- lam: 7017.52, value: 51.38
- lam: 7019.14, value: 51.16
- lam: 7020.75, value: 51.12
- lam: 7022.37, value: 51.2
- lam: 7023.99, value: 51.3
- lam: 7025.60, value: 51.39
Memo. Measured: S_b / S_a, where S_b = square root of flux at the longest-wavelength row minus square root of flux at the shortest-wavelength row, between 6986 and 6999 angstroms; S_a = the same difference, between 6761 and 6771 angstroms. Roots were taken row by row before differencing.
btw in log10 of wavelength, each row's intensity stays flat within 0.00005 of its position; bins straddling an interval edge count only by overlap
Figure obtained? 1.1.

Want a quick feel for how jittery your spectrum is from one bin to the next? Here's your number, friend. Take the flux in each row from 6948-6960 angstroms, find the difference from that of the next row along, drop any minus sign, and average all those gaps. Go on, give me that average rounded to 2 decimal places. 0.22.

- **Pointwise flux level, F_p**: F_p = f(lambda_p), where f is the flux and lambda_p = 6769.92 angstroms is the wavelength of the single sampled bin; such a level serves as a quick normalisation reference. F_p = 53.75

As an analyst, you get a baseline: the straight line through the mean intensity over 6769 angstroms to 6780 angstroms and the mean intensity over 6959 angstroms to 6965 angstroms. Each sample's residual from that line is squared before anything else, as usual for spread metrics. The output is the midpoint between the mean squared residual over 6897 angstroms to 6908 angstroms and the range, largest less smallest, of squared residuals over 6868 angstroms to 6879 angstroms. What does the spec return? 0.44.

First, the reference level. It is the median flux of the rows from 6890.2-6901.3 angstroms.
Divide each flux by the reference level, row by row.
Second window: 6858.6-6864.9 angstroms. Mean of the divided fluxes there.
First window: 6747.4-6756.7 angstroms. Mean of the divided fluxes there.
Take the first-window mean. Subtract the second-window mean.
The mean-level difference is 0.003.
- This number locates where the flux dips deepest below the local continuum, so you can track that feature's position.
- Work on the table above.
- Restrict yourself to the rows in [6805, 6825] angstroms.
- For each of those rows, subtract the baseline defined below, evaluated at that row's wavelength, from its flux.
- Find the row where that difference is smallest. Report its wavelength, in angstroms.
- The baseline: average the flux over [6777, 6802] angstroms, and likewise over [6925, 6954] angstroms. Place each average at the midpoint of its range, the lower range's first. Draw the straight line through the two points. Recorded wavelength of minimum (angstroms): 6815.28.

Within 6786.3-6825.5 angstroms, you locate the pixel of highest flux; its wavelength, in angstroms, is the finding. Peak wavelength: 6824.70 angstroms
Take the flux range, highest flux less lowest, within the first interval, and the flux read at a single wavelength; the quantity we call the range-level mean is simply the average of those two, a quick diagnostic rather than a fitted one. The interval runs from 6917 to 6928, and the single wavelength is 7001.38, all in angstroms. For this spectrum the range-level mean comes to 26.8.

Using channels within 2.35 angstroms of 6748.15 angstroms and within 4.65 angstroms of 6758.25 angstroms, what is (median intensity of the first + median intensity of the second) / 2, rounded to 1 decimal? 53.4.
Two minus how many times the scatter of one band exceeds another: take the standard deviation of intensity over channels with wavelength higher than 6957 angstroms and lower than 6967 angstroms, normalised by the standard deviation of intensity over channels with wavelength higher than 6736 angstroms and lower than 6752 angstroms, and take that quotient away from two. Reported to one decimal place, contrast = 1.4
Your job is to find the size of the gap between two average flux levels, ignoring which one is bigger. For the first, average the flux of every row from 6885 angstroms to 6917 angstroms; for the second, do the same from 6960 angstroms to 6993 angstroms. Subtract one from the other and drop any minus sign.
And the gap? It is 0.15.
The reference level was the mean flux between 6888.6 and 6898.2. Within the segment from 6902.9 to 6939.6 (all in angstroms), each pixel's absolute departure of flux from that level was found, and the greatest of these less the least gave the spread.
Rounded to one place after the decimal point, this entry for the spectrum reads 1.3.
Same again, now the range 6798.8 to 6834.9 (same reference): 0.9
